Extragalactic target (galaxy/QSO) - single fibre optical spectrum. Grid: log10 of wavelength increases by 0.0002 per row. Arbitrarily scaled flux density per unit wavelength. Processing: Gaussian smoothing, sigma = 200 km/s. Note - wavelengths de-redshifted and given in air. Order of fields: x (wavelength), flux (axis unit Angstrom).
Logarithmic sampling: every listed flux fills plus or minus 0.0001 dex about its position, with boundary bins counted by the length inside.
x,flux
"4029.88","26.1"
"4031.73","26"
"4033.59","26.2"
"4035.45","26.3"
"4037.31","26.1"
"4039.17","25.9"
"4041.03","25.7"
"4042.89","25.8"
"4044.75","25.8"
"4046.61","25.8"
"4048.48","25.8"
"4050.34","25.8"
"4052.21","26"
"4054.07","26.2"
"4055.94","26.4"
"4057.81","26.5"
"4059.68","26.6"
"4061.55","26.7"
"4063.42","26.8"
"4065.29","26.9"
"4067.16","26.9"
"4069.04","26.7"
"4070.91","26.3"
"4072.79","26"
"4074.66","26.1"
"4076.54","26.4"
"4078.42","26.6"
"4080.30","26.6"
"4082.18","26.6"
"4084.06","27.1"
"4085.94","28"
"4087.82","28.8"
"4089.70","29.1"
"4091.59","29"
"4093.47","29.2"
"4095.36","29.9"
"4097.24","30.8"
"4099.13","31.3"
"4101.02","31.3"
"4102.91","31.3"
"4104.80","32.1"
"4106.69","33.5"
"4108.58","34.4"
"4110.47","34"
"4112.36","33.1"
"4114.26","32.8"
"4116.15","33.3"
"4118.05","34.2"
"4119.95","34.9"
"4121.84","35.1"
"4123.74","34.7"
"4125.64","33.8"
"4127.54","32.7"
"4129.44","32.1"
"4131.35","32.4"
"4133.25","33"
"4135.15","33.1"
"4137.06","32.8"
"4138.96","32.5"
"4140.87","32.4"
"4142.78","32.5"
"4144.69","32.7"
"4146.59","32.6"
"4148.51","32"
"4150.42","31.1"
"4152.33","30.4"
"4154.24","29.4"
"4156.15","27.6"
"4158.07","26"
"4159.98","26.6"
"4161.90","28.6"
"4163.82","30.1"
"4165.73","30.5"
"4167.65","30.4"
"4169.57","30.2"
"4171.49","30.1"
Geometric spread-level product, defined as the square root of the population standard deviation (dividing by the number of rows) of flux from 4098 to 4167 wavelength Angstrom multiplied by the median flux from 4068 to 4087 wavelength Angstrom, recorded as 7.6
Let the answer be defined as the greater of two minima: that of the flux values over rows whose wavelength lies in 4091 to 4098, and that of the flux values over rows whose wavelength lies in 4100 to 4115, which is 31.3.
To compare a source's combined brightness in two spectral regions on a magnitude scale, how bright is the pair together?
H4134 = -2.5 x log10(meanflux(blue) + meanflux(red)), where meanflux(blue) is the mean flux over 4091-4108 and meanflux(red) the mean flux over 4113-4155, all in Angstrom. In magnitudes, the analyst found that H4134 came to -4.51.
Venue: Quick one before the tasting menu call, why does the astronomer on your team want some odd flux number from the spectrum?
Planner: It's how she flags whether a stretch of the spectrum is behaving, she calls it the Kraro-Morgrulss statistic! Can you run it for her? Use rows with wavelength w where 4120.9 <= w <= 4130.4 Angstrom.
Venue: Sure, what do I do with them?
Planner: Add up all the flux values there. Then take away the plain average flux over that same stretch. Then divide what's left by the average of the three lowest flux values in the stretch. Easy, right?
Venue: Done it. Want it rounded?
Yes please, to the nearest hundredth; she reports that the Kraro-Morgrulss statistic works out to 4.10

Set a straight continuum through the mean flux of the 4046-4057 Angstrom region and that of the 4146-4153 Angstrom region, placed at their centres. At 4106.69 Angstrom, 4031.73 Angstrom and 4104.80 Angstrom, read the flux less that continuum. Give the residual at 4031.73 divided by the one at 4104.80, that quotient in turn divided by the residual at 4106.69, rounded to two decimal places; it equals 0.08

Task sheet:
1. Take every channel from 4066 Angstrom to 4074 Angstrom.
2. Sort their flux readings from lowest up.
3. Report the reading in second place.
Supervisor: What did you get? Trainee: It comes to 26.3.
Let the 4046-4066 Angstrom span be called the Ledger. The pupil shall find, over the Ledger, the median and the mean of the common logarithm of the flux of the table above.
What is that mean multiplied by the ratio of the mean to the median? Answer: 1.42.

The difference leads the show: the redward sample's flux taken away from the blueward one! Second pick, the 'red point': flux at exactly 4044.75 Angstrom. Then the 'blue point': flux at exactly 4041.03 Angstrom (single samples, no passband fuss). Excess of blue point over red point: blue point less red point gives -0.1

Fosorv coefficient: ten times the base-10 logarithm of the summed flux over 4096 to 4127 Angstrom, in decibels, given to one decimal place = 27.2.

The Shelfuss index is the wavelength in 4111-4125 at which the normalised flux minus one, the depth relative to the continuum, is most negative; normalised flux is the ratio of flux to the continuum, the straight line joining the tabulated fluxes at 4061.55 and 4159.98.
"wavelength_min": 4114.26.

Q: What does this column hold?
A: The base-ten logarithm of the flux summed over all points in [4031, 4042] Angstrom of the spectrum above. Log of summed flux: 2.19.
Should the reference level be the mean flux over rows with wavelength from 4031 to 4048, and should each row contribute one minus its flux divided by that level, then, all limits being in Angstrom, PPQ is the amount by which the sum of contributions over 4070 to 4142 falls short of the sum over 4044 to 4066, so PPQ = 7.2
